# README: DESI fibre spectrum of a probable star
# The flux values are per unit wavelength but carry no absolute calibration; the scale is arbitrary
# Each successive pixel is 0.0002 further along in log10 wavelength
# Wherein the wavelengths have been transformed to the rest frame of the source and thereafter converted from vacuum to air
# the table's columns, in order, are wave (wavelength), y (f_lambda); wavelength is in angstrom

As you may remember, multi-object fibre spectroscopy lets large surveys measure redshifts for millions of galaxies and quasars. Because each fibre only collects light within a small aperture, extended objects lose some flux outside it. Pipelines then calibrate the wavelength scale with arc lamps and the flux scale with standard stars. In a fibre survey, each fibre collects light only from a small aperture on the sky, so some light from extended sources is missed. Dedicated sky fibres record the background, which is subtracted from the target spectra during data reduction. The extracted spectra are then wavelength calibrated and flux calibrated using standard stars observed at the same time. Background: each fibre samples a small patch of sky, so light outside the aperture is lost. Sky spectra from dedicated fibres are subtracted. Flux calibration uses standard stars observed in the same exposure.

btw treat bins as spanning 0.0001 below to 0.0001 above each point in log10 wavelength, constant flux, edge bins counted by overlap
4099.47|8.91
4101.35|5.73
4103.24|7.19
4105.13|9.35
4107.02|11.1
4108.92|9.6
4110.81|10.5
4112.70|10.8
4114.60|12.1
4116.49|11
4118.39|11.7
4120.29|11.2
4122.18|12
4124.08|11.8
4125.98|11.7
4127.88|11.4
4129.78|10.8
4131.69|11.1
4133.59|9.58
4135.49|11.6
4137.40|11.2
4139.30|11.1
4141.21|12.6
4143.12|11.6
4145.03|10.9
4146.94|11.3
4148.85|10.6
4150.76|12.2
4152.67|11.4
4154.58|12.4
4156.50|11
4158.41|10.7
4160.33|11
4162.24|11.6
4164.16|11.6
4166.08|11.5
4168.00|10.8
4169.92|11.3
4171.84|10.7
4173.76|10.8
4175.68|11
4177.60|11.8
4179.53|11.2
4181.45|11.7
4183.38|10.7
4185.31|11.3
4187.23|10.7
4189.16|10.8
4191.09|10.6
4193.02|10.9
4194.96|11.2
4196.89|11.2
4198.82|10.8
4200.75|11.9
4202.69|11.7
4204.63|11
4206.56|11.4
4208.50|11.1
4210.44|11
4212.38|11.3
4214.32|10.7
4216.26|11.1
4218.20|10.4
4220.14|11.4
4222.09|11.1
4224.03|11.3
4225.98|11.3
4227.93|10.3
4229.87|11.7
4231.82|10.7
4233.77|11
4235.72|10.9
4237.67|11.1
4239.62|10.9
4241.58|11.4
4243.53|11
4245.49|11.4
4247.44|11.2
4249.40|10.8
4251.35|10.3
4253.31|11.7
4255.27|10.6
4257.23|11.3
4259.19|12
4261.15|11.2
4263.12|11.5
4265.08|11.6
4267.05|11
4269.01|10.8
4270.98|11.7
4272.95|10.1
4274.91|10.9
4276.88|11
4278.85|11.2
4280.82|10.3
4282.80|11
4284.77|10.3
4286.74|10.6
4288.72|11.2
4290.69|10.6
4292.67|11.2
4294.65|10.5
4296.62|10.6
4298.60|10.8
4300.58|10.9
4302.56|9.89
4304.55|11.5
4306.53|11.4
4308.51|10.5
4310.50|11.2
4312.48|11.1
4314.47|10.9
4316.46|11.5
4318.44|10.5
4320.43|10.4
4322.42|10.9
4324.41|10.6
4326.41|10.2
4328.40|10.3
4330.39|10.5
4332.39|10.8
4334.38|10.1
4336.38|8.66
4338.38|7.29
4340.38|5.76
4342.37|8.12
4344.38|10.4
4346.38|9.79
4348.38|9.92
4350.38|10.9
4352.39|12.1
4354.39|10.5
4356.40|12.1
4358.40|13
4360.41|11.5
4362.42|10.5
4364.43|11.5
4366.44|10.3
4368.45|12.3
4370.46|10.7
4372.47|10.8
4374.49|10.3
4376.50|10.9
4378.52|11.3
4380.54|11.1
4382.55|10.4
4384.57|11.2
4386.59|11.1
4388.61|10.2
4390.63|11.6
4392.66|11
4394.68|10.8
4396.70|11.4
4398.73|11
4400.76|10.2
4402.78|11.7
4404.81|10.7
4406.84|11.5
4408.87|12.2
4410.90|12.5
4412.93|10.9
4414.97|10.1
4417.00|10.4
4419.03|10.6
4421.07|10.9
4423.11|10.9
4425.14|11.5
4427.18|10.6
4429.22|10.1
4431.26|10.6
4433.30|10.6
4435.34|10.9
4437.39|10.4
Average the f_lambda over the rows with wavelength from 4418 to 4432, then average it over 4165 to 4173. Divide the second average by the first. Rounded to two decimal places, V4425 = 1.03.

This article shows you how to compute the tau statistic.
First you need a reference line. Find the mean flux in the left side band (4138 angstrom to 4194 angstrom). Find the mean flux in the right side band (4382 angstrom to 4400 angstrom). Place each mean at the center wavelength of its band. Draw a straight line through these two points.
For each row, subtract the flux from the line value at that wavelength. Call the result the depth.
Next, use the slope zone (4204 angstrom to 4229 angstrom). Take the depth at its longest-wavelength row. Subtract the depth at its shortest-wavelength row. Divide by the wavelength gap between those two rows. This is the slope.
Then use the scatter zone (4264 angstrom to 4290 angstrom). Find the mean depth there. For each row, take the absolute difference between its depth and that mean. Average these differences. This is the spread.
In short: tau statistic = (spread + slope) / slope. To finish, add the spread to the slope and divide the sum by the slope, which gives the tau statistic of 14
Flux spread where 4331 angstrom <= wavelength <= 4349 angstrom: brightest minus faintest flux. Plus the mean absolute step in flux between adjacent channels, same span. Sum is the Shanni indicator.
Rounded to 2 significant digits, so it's 6.3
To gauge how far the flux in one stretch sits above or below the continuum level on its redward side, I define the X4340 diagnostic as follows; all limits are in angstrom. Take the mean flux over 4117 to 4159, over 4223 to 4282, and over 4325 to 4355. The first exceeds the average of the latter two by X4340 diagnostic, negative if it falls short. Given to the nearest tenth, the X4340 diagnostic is 1.0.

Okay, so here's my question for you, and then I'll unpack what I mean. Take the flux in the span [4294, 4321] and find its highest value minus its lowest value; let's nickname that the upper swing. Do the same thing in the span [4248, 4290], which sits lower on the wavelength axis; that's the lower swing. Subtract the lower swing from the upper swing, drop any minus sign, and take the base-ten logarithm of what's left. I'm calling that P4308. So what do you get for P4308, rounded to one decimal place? -0.5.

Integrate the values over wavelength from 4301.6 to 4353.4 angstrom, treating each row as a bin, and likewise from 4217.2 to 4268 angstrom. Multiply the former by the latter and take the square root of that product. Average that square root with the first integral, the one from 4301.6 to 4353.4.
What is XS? 537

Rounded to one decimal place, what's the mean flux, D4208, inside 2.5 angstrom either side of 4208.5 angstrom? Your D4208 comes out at 11.2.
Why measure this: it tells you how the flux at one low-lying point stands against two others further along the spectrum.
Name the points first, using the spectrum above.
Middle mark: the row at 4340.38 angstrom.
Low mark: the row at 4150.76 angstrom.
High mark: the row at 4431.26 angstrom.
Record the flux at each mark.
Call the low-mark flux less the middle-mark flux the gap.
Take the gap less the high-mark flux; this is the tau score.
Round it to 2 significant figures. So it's -4.2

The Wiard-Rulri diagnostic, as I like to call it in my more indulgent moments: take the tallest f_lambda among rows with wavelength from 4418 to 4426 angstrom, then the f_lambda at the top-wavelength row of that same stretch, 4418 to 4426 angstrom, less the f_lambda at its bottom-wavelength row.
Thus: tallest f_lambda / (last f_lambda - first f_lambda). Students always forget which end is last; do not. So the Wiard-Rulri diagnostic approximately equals 13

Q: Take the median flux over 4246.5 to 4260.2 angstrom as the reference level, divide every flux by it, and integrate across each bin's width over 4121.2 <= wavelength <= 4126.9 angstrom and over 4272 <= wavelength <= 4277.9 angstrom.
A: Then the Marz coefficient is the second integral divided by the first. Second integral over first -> 0.934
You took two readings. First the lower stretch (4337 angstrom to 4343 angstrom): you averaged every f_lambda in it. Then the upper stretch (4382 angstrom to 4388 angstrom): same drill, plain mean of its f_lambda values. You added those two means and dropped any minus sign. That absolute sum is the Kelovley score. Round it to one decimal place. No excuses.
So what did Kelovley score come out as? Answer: 18.0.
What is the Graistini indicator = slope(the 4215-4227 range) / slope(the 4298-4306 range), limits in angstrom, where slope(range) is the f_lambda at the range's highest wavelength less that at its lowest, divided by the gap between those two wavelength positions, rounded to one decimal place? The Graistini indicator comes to 0.2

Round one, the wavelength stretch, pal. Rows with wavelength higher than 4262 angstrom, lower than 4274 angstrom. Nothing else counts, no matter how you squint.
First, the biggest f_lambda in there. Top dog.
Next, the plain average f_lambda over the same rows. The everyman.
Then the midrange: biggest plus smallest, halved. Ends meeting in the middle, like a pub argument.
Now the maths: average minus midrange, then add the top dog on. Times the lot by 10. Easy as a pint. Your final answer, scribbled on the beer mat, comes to 119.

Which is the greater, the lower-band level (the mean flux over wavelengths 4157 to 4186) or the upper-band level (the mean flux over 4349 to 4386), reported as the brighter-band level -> 11.2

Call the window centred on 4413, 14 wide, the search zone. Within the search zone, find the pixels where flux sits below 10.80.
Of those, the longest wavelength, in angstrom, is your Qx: 4419.03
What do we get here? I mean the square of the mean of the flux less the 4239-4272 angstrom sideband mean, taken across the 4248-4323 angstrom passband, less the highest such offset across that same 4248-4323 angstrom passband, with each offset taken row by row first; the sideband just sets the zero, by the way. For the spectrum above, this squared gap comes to 1.1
